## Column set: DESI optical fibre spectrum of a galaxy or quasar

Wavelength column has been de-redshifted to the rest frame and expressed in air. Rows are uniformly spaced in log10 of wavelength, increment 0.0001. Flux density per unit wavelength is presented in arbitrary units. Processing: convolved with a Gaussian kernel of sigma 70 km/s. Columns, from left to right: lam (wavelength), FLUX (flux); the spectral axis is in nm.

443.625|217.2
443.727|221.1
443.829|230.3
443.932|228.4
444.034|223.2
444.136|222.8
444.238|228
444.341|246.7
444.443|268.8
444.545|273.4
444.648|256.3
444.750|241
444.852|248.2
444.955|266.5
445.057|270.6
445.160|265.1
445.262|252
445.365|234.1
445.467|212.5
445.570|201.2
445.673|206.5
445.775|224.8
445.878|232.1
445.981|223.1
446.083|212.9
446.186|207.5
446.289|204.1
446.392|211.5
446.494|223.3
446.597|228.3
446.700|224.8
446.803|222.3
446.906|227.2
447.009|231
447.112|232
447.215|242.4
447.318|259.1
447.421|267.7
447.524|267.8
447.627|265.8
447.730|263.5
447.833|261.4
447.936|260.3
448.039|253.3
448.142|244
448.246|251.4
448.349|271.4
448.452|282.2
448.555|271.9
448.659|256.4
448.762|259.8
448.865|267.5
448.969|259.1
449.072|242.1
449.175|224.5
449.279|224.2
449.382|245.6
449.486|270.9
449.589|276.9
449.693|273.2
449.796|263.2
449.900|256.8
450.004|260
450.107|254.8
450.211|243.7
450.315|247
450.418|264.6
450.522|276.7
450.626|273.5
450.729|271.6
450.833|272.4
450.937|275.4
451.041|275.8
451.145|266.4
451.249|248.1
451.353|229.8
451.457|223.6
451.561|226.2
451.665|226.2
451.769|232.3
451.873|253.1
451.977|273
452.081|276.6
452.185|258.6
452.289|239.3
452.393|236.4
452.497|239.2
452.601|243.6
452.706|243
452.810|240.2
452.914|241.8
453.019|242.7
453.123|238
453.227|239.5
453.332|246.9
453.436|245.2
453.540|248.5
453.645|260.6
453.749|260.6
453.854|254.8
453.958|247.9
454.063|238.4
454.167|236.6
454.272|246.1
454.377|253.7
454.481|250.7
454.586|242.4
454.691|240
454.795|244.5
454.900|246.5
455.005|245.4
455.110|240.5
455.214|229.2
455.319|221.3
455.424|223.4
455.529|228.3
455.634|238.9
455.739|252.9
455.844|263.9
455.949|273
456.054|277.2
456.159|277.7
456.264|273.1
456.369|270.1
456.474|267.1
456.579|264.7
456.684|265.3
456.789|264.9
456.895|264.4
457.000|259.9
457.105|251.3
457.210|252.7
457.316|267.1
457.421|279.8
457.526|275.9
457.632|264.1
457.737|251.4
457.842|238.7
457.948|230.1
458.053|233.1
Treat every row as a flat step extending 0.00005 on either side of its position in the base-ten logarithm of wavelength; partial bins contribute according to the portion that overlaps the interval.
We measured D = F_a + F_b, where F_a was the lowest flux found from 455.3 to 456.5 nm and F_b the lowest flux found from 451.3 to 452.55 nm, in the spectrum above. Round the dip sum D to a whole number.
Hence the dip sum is 445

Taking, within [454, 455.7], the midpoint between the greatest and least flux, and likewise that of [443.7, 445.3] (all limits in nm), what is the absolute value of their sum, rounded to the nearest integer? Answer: 485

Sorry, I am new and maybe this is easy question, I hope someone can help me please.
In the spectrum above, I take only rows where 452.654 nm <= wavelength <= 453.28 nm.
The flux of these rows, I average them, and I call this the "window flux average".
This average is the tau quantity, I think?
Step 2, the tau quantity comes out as 241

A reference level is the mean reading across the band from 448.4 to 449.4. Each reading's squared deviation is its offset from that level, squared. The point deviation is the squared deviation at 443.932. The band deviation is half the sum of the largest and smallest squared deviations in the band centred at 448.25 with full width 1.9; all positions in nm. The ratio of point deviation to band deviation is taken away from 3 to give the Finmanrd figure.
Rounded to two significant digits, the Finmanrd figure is 1.5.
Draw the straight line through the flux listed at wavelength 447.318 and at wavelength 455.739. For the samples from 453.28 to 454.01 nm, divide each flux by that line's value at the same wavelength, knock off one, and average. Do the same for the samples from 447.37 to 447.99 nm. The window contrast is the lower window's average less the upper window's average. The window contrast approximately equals 0.031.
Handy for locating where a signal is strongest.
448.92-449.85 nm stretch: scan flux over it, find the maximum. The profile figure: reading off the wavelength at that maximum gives 449.589 nm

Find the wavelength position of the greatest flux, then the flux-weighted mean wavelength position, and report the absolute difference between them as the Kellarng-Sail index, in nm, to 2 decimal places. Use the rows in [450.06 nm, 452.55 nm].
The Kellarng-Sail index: 0.76 nm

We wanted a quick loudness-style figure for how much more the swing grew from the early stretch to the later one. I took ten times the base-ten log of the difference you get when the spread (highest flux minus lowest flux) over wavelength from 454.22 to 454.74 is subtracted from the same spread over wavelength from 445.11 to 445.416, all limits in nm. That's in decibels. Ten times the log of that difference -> 12.4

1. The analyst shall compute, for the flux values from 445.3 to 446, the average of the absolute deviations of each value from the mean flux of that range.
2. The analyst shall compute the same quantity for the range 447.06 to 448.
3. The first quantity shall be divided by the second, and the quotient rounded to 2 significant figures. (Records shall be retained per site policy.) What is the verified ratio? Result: 1.2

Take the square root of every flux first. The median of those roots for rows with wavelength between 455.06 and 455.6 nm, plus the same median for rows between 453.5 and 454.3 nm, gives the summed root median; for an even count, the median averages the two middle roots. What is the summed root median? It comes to 30.9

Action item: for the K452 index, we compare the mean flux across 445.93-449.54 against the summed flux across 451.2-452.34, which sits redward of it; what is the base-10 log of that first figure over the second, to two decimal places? -1.04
